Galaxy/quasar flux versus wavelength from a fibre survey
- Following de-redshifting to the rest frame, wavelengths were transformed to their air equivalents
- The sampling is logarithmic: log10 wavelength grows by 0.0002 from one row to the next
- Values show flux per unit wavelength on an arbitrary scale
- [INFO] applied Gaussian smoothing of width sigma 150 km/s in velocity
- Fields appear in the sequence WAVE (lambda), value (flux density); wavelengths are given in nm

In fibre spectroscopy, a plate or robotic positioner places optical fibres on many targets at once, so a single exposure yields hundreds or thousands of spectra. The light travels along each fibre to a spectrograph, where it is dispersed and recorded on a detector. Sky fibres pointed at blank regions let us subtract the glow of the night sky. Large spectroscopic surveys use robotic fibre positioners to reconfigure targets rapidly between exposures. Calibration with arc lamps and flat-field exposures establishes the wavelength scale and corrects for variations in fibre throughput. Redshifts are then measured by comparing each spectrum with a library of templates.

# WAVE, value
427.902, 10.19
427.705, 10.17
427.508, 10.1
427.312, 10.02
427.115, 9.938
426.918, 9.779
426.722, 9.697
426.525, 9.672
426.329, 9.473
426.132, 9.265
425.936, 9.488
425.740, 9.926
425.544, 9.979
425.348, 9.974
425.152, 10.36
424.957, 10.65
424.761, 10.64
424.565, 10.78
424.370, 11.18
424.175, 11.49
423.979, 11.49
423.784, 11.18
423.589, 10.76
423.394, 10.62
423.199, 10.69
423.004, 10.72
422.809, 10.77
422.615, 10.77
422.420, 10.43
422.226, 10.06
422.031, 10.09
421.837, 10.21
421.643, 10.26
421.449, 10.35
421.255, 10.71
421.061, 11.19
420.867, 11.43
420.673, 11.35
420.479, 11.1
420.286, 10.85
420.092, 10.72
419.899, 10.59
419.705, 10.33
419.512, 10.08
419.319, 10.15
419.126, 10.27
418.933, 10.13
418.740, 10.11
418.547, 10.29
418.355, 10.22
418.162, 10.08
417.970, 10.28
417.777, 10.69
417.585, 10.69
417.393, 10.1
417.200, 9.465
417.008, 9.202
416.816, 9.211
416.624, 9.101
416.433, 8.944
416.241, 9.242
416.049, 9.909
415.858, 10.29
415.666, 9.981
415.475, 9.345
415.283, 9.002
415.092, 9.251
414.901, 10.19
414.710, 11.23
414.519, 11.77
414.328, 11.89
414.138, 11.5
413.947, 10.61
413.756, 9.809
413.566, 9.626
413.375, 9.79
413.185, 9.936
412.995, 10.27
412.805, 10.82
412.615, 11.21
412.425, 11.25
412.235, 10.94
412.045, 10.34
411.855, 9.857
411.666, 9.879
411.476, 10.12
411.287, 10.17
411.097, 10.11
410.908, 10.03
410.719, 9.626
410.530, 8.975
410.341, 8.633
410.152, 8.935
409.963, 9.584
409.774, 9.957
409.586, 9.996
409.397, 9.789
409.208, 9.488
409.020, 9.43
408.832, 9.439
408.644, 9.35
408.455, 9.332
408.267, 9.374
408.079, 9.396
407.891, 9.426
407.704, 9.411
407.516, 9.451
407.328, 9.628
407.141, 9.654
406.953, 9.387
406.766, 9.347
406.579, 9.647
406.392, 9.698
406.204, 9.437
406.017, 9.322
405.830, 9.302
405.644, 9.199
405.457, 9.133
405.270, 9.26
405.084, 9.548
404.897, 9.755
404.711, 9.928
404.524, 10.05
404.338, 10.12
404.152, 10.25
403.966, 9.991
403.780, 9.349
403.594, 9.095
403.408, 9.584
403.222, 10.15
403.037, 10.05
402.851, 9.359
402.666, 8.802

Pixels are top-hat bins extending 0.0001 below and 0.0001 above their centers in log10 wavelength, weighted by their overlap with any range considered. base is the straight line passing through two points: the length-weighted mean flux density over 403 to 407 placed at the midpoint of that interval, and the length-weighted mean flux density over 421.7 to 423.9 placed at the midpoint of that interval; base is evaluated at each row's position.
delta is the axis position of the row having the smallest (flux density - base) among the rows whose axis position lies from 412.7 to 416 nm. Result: 415.283 nm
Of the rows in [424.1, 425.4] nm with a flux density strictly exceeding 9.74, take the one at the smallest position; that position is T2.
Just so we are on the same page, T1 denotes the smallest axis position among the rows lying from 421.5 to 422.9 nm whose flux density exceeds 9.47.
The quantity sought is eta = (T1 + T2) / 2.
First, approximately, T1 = 421.643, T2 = 424.175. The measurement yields 422.91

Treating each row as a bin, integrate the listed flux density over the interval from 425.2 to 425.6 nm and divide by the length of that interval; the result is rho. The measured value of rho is 10.0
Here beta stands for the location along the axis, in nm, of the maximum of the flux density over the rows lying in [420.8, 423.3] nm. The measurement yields 420.867 nm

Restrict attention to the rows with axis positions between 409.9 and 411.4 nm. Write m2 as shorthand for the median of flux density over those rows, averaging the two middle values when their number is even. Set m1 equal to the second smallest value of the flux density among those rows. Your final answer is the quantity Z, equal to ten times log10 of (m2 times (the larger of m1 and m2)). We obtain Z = 19.6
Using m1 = 8.935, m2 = 9.6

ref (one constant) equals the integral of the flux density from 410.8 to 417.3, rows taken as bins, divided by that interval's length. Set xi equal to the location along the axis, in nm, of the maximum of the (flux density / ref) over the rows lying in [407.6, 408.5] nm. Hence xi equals 407.891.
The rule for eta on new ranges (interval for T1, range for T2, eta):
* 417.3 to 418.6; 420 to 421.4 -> 418.74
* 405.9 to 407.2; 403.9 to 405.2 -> 405.18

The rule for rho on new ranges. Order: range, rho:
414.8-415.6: 9.5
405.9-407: 9.5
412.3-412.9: 11.1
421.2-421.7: 10.4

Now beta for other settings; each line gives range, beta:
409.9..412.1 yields 412.045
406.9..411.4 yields 411.287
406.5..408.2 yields 407.141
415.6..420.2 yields 420.092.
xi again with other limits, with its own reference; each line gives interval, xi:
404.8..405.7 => 404.897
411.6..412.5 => 412.425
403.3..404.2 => 404.152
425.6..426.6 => 425.740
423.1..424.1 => 423.979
